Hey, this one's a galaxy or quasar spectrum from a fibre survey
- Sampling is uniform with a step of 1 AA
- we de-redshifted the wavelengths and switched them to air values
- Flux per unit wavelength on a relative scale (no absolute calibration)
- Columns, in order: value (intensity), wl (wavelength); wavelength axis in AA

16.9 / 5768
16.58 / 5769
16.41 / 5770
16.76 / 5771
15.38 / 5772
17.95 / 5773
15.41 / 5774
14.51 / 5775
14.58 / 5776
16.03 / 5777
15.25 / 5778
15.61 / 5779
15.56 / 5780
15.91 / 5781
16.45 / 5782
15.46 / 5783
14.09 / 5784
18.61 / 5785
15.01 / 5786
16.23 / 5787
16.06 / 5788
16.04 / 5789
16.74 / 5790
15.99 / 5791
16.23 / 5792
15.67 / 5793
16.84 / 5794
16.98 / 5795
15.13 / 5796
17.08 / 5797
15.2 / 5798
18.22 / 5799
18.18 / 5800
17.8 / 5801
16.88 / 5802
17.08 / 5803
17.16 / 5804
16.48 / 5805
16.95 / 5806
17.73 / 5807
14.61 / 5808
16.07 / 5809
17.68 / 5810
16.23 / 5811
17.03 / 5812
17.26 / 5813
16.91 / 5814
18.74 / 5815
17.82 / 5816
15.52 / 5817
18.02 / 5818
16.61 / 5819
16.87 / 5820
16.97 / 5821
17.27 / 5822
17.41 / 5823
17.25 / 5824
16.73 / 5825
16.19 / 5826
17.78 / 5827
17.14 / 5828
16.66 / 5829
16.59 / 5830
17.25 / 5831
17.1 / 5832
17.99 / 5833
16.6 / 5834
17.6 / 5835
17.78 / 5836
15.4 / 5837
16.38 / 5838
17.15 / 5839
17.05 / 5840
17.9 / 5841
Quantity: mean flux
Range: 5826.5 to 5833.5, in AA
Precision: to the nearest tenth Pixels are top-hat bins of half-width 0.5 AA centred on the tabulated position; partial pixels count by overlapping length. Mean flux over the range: 17.2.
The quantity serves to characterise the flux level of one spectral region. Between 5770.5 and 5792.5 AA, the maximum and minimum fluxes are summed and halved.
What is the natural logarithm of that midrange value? 2.79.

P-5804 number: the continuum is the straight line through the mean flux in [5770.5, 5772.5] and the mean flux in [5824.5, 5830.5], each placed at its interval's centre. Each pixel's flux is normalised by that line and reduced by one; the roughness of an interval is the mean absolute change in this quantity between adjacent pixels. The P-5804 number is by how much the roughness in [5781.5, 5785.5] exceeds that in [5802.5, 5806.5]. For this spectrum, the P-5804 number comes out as 0.12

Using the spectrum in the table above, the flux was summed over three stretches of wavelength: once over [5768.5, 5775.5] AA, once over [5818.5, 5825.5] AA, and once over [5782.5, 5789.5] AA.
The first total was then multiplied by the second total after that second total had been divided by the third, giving 120.7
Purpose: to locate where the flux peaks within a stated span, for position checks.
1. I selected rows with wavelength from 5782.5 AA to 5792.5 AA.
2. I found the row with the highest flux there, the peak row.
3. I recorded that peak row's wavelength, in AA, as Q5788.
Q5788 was 5785 AA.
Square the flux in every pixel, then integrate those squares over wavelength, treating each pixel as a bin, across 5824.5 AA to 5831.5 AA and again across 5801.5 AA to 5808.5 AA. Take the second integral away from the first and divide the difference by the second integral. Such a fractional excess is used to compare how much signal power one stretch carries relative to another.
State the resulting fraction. 0.023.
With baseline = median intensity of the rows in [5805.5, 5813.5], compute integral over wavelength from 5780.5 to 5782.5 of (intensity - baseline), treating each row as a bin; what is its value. -1.6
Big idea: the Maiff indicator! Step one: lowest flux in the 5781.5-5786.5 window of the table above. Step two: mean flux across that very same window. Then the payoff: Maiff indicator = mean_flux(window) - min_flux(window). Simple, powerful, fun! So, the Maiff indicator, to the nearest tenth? 1.8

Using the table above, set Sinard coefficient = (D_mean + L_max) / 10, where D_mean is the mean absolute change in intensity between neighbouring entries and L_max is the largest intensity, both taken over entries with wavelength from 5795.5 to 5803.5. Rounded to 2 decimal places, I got 1.94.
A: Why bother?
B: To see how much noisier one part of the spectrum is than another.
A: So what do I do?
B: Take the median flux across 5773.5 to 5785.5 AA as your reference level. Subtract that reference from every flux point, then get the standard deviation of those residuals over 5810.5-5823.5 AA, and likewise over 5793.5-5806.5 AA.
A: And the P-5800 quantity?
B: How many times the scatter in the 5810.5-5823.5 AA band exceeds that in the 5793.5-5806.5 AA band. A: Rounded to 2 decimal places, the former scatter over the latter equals 0.86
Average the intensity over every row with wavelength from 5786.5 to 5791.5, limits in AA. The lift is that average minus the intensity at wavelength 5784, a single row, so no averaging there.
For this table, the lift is 2.1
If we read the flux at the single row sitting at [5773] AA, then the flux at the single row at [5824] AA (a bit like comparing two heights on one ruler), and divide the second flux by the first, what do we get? 0.96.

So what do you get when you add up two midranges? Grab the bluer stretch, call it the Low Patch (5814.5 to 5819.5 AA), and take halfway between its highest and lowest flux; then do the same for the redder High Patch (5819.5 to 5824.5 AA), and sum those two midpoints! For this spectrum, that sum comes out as 34.27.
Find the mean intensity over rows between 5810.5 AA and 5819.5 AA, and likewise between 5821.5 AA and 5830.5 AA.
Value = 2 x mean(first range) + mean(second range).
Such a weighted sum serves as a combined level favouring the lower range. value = 51.3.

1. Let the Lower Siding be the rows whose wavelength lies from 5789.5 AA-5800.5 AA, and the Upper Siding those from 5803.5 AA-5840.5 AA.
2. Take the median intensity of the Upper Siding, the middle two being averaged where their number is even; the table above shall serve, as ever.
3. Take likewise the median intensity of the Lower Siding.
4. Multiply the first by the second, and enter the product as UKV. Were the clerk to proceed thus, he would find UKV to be 285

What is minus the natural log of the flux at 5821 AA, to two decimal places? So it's -2.83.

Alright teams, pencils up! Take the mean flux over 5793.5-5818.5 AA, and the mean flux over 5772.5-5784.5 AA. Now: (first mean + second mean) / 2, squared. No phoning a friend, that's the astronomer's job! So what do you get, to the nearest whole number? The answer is 264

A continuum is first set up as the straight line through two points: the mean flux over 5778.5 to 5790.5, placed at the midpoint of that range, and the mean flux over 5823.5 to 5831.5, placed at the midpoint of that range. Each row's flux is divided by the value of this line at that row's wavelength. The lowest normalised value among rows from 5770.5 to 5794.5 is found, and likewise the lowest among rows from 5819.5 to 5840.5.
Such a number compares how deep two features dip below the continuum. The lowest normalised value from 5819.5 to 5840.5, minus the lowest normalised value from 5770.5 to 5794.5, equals 0.01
